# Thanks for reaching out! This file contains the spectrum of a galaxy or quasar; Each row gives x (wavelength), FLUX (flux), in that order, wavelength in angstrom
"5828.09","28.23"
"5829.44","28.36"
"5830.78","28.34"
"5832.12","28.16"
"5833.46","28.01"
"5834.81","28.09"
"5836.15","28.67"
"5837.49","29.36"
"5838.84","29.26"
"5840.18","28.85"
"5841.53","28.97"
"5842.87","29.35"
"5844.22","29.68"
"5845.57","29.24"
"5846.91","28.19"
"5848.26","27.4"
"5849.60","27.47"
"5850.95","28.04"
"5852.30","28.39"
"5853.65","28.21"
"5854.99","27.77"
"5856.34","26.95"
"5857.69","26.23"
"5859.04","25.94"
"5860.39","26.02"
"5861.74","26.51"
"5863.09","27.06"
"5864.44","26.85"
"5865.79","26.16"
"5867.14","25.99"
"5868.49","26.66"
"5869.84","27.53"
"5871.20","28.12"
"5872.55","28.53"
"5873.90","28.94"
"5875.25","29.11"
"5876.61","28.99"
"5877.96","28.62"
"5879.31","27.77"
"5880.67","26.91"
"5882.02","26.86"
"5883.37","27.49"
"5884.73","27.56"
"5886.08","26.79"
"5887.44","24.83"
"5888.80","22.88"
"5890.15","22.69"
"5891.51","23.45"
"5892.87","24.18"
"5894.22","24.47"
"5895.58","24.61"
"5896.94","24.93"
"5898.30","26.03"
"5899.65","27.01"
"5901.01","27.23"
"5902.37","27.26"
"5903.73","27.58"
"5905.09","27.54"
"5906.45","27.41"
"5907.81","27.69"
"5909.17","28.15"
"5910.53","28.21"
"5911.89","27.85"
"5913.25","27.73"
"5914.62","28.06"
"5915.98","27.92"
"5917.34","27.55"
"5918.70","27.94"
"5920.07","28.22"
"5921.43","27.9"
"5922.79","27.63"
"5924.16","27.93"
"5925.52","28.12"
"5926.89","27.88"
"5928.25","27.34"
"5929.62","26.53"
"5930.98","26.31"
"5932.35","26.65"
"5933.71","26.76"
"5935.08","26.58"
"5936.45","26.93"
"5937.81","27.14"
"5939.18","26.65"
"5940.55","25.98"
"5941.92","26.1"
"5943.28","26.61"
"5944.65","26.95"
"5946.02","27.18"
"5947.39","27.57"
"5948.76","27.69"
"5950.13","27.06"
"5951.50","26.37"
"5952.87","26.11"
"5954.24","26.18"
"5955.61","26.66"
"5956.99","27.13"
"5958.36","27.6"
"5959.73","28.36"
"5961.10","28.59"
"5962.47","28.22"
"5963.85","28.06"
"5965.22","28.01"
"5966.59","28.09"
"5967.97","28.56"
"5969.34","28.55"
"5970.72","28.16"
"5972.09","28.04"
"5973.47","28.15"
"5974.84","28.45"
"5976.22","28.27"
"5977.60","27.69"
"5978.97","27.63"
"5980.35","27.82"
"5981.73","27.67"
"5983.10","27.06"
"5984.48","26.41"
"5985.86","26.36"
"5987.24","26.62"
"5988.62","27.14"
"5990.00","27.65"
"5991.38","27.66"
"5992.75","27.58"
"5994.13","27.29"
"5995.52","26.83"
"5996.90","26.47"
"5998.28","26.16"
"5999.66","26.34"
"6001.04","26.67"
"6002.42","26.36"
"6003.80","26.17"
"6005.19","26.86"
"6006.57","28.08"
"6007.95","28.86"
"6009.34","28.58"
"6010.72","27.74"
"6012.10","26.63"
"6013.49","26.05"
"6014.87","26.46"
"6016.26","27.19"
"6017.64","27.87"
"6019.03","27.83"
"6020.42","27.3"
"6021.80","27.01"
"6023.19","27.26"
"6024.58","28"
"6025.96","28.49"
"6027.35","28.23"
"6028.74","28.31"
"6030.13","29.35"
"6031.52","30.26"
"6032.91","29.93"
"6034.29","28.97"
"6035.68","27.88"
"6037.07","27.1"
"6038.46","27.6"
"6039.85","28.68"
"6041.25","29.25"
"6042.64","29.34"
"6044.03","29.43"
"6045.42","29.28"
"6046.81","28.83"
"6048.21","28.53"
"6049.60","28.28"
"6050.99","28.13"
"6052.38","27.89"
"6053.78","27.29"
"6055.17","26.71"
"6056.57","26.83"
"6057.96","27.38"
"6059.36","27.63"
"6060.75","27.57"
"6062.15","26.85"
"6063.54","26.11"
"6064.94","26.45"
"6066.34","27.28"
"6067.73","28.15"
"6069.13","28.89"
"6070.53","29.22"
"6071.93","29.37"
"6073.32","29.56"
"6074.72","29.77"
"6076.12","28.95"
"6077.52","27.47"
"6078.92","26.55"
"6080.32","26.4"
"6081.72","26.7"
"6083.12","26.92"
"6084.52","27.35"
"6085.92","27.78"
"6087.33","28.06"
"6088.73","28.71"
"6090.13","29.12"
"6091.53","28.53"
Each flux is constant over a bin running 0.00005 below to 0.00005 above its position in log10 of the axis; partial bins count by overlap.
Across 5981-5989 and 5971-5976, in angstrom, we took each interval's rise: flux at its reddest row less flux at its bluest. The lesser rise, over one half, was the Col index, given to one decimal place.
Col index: -1.1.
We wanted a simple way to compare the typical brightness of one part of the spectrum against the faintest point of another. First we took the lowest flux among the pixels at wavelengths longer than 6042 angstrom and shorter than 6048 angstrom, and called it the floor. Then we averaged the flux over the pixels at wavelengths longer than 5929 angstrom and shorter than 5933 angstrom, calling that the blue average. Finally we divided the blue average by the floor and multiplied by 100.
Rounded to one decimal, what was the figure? 91.9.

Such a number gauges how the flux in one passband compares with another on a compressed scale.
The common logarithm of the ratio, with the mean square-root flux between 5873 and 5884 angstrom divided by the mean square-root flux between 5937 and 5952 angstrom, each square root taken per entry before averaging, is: 0.010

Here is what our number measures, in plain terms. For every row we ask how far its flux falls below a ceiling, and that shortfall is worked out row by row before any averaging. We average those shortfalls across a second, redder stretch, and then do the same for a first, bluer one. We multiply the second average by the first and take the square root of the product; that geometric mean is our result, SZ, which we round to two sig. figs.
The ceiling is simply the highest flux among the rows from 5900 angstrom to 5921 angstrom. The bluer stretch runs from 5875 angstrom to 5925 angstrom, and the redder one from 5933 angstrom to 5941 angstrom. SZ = 1.4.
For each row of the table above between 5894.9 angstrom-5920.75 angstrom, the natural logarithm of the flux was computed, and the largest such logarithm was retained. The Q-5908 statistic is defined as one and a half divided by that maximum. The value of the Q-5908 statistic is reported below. 0.449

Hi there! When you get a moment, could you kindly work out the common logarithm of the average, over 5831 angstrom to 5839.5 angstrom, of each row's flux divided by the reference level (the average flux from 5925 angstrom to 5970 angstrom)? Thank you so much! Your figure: 0.021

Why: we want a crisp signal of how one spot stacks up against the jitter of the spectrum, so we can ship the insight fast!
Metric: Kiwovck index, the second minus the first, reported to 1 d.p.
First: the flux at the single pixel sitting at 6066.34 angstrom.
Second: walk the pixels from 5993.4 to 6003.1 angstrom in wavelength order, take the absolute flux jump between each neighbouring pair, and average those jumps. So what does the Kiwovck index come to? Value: -27.0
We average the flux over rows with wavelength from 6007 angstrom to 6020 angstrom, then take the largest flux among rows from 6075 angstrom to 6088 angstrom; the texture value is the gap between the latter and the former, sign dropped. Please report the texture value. 1.5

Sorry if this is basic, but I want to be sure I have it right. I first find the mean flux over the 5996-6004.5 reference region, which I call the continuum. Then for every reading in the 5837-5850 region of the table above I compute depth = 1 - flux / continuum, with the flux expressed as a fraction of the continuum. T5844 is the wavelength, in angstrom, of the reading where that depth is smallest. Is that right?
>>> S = 5844.22 angstrom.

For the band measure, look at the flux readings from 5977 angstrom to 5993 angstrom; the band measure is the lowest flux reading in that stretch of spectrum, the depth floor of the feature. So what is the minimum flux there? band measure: 26.36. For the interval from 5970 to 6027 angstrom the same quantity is 26.05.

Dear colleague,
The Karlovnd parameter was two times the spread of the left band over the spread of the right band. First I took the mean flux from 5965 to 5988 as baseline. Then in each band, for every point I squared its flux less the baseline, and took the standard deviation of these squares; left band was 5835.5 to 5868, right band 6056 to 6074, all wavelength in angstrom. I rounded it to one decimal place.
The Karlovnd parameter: 2.1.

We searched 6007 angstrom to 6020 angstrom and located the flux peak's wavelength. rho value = 6007.95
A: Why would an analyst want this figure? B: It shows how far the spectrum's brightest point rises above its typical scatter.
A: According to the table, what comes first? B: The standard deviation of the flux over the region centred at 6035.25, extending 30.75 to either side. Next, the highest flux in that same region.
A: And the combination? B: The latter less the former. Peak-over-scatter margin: 29.2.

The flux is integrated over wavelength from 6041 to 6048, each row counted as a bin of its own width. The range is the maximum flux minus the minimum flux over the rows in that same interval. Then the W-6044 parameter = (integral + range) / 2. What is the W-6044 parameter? 102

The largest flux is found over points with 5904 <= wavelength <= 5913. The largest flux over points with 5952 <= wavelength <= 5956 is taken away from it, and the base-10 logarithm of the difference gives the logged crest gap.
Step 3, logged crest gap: 0.2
